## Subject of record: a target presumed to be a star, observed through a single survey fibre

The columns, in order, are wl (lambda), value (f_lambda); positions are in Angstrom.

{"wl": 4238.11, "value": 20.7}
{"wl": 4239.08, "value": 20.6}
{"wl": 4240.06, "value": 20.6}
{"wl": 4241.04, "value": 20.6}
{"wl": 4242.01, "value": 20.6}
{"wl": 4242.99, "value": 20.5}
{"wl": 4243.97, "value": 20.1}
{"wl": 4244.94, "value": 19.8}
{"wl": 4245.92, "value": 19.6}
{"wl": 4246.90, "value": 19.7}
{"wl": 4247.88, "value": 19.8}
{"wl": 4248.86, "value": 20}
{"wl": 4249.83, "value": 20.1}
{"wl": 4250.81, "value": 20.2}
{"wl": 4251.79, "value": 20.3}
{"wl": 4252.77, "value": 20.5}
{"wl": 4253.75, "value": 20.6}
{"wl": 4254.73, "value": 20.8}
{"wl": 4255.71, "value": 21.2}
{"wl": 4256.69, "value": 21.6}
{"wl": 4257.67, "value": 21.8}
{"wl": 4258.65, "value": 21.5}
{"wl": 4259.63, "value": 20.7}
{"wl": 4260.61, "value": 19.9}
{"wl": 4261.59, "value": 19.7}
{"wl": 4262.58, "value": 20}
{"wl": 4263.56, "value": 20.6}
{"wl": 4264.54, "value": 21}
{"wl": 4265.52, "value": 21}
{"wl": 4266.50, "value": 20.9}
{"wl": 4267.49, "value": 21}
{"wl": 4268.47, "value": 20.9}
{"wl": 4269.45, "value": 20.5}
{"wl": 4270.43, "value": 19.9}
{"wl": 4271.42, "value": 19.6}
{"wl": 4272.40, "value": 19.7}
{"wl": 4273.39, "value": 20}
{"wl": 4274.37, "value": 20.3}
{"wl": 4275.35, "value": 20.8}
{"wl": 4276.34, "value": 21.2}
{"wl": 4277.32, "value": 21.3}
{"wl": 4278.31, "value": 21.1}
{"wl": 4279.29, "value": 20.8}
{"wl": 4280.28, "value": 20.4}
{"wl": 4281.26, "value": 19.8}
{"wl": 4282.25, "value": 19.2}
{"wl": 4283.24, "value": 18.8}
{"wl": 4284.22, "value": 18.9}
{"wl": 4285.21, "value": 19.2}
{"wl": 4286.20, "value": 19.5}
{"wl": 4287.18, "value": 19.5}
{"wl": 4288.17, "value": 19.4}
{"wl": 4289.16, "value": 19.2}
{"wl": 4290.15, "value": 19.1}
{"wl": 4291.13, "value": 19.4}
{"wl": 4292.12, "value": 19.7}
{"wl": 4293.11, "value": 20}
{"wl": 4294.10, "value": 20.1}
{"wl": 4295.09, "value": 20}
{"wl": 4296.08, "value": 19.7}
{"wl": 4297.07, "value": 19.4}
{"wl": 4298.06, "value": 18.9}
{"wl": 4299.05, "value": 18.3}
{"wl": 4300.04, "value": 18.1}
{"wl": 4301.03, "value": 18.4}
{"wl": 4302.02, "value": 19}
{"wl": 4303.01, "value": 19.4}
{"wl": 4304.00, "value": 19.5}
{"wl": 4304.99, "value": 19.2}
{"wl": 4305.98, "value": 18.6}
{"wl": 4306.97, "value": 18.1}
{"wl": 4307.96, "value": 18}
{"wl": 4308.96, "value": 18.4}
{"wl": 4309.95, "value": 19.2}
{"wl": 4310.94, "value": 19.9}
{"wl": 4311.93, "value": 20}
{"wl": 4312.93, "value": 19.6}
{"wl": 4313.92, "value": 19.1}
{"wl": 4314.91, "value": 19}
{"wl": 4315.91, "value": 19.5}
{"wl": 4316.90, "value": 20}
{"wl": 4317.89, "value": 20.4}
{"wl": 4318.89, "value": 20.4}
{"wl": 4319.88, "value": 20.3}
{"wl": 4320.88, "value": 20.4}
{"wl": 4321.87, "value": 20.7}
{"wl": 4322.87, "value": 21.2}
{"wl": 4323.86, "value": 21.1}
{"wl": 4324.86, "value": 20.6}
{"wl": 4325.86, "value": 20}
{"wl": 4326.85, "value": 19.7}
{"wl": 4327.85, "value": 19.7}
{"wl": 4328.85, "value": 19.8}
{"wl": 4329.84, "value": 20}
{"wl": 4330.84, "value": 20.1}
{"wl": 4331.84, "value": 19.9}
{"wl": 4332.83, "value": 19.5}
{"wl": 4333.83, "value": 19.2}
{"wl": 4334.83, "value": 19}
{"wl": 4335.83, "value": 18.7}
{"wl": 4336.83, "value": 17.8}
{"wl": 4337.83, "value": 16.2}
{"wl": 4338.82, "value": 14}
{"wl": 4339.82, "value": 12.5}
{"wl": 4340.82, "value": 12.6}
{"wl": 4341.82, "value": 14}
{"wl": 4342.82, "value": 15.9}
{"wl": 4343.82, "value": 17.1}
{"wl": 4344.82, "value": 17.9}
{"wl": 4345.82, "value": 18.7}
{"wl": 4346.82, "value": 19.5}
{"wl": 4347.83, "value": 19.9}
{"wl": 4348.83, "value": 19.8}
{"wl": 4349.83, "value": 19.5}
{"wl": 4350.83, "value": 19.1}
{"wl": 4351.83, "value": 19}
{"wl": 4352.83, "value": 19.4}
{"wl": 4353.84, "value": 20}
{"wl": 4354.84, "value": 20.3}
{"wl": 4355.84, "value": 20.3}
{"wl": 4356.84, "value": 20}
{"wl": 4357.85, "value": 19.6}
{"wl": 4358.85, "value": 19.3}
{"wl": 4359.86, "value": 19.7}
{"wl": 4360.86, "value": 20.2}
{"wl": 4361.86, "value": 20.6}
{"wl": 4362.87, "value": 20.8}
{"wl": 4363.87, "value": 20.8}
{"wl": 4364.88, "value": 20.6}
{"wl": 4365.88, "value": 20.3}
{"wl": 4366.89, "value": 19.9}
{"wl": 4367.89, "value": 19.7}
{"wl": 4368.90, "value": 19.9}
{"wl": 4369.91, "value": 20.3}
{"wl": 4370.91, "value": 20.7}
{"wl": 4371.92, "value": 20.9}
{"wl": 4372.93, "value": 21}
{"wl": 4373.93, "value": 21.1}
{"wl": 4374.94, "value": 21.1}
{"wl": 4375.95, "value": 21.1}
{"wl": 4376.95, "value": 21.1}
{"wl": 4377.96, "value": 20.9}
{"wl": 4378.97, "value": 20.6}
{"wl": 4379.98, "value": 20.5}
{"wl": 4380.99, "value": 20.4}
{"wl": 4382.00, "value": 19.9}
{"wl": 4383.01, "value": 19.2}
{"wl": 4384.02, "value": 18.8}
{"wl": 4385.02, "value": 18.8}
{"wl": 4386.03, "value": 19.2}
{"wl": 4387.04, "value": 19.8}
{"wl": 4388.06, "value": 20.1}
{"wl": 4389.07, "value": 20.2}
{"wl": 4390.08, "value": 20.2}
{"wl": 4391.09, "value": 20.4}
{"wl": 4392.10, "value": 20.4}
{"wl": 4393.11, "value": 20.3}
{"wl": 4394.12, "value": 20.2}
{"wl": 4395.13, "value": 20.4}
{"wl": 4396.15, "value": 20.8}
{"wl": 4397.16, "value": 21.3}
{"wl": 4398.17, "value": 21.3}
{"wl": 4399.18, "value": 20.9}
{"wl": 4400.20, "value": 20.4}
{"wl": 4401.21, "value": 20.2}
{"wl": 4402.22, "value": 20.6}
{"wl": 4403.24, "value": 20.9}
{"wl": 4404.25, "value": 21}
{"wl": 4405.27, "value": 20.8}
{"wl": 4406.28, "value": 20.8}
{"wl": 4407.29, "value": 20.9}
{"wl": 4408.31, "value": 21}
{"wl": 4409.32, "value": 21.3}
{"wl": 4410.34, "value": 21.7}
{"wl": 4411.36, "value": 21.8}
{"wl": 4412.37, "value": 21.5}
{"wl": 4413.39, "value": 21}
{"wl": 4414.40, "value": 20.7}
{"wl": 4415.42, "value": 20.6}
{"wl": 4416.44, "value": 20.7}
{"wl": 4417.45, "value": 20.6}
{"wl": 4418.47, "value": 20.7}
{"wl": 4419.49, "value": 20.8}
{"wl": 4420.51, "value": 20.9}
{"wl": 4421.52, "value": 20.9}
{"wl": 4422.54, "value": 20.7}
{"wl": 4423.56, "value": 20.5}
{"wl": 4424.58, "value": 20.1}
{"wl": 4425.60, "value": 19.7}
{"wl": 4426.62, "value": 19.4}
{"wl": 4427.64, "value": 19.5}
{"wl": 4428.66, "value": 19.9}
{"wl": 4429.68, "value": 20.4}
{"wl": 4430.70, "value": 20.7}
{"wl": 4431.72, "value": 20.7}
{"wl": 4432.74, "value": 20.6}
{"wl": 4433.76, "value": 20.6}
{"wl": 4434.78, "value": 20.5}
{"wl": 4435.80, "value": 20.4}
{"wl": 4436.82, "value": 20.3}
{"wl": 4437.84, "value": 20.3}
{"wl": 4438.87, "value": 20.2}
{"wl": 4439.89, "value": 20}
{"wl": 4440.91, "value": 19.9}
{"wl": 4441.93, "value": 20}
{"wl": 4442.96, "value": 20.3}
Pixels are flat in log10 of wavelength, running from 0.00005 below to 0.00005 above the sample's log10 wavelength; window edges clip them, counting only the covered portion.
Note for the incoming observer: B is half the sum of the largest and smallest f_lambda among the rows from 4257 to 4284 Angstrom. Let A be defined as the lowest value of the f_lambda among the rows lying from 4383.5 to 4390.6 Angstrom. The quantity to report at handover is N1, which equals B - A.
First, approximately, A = 18.8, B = 20.3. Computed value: 1.5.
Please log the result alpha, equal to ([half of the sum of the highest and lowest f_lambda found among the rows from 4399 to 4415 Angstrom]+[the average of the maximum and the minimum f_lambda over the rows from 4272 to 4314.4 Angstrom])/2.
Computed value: 20.3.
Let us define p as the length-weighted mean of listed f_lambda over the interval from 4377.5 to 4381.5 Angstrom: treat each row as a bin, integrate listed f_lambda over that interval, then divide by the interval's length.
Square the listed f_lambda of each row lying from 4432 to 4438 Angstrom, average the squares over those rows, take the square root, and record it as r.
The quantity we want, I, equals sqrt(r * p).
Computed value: 20.5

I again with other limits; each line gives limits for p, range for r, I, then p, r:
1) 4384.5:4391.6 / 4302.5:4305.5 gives 19.6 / 19.8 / 19.4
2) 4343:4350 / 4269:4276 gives 19.4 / 18.7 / 20.1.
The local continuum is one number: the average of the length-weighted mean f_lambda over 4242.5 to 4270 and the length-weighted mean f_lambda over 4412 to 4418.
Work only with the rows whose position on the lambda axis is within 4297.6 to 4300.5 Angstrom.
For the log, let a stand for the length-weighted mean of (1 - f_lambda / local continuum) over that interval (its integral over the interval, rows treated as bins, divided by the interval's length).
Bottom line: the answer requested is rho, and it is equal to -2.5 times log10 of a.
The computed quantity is 2.4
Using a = 0.11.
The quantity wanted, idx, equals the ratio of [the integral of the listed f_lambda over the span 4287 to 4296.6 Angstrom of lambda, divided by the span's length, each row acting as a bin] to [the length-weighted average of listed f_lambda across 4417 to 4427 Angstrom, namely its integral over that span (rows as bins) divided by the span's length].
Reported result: 0.96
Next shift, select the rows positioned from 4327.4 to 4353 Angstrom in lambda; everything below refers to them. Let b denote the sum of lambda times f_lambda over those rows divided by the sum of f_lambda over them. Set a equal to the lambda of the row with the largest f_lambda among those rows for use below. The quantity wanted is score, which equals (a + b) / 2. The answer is 4335.6 Angstrom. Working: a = 4330.84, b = 4340.3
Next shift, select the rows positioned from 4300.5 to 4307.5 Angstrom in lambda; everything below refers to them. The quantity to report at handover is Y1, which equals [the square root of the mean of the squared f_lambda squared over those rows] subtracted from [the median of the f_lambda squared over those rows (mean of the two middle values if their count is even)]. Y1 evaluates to 3.6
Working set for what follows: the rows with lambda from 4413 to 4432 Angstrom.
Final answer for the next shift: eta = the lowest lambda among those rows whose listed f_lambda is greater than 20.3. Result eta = 4413.39 Angstrom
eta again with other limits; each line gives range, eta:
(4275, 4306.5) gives 4275.35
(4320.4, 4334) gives 4320.88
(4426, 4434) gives 4429.68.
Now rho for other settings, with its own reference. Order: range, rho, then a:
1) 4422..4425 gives 4.9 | 0.01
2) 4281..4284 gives 2.9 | 0.07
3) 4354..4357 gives 4.1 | 0.02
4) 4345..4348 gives 2.8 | 0.07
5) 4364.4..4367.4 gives 4.3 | 0.02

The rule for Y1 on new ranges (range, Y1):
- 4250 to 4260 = -8.0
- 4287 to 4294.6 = -4.2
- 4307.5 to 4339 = 7.8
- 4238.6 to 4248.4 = 4.0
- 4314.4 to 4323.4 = 6.6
